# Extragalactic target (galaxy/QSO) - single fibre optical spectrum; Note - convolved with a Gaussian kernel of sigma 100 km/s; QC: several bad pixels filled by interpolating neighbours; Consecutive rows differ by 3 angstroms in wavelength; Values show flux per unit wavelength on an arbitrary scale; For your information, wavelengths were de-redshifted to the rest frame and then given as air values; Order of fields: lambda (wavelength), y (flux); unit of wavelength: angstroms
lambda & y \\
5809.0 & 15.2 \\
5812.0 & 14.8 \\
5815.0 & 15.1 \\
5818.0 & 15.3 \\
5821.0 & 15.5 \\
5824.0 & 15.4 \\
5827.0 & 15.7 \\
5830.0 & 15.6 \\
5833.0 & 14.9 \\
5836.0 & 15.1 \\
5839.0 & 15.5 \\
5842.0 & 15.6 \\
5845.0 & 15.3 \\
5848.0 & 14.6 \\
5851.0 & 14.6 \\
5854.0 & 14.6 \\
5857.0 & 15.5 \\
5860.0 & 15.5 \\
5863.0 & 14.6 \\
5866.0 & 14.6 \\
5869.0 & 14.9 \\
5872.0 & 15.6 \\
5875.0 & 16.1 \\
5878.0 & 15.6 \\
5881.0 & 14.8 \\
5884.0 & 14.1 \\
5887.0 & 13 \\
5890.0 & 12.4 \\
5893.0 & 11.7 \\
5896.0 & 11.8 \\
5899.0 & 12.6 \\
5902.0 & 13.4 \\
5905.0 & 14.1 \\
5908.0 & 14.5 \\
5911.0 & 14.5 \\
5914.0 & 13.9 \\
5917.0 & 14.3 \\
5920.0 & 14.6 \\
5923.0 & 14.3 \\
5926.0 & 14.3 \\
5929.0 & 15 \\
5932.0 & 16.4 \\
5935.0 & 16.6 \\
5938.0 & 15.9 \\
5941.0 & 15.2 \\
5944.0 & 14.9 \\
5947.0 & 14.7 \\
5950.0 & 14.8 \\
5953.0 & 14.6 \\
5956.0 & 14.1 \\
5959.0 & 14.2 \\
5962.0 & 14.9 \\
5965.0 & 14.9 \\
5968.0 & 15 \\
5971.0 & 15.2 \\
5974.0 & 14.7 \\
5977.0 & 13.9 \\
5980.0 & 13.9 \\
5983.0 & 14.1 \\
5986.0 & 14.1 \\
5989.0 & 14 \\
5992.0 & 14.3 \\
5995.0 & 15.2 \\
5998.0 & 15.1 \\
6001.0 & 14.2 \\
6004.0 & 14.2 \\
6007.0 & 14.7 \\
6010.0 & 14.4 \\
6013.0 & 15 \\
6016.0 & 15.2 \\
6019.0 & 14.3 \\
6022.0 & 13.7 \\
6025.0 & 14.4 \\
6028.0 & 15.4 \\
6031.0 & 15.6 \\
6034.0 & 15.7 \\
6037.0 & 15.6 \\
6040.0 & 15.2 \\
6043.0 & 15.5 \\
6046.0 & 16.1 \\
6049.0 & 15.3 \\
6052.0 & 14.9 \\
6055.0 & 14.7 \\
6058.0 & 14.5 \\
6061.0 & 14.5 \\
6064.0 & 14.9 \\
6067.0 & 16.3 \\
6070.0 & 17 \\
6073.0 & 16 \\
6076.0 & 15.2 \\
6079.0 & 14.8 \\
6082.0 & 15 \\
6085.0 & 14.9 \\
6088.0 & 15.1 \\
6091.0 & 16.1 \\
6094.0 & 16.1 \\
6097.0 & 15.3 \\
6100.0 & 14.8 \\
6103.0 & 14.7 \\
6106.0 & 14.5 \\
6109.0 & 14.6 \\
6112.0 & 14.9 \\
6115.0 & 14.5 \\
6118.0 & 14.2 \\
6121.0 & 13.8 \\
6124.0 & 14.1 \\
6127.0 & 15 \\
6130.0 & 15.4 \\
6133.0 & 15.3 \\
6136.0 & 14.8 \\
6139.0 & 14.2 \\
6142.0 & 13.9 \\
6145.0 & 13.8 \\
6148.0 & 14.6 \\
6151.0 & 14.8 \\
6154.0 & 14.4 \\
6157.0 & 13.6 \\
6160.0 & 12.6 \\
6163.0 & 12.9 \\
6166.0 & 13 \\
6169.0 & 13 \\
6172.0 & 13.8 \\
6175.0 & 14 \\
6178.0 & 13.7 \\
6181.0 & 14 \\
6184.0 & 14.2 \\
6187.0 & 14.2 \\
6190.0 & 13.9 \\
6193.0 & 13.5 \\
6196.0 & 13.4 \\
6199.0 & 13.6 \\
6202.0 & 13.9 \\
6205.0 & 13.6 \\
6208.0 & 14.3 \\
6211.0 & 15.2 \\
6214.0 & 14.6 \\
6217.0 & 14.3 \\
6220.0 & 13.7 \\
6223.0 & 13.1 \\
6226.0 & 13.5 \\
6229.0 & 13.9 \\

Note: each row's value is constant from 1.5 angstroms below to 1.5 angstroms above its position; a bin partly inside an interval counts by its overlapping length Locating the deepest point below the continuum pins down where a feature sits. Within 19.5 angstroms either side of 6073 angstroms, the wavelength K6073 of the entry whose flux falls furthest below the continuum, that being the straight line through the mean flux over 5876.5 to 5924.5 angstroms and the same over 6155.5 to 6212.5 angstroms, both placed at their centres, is 6058.0 angstroms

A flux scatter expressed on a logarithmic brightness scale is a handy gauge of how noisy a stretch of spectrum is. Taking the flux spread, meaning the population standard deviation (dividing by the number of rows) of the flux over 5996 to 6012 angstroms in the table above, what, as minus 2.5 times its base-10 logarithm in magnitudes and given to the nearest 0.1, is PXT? 1.2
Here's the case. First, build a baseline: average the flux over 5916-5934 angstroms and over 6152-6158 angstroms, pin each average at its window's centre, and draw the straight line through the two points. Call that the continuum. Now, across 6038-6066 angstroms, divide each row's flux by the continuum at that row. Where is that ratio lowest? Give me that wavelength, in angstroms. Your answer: 6058.0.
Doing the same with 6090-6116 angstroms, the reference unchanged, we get 6106.0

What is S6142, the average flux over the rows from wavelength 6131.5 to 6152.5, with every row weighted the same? 14.5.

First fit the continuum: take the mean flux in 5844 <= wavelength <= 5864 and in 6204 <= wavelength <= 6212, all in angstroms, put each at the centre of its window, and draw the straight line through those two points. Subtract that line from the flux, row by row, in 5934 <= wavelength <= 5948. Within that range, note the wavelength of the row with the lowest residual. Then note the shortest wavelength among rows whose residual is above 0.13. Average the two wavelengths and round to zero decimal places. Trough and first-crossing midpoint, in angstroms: 5941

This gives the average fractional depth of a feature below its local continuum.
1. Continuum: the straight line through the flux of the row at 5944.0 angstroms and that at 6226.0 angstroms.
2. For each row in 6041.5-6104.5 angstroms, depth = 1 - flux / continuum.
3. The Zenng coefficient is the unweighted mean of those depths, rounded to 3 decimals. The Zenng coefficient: -0.074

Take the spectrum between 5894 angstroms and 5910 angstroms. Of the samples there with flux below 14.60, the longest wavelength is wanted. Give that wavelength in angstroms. 5908.0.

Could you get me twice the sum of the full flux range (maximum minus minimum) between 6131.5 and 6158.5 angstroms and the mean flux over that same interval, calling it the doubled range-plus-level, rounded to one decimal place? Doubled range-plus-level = 32.2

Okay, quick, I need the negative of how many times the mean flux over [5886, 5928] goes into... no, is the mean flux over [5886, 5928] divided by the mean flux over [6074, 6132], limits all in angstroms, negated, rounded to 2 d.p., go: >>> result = -0.91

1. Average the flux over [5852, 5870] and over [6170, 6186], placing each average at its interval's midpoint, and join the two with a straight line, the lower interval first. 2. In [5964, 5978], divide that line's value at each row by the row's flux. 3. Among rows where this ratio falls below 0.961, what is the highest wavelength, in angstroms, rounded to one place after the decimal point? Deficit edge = 5971.0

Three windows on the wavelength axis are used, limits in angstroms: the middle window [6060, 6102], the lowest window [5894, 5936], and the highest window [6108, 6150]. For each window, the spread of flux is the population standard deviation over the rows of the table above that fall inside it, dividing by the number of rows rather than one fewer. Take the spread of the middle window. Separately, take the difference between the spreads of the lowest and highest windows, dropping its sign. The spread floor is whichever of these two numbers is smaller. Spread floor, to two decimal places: 0.70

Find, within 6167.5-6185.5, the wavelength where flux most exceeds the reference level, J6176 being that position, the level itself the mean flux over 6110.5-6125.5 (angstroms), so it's 6184.0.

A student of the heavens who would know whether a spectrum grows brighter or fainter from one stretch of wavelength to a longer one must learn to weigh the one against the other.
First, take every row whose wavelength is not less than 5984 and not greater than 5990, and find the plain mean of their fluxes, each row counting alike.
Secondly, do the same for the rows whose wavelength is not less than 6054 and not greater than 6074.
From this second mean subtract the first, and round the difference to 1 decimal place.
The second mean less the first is 1.4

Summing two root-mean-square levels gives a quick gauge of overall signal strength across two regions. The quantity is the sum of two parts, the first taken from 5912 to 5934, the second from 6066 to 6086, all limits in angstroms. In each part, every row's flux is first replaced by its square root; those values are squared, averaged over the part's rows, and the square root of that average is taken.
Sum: 7.78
